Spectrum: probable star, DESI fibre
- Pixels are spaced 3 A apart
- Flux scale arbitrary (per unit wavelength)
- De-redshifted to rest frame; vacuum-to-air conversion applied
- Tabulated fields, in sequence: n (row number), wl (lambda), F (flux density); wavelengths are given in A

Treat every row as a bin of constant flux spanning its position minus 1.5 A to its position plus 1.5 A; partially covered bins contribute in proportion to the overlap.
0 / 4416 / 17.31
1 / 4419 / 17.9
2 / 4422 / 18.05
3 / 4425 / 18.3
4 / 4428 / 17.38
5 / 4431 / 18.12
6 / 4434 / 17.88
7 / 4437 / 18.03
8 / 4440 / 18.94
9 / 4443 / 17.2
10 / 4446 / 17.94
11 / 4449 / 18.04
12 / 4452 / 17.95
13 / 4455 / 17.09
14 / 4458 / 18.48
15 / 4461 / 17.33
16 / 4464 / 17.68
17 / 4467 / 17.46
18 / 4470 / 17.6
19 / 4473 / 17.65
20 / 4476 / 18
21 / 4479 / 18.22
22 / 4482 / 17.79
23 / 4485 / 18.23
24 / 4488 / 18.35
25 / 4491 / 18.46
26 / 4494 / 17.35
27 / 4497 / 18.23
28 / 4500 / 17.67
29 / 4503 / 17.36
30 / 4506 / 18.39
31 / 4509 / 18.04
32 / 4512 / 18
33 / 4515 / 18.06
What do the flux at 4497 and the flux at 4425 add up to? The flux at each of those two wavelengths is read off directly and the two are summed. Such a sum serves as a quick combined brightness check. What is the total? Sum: 36.5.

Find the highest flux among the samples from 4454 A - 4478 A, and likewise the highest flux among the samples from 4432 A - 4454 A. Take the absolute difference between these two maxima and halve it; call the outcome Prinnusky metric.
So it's 0.230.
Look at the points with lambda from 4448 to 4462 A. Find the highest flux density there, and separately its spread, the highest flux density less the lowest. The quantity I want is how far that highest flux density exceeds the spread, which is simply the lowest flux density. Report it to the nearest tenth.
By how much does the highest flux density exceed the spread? 17.1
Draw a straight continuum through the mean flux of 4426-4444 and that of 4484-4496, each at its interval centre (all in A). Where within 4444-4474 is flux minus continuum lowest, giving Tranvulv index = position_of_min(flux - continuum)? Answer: 4455 A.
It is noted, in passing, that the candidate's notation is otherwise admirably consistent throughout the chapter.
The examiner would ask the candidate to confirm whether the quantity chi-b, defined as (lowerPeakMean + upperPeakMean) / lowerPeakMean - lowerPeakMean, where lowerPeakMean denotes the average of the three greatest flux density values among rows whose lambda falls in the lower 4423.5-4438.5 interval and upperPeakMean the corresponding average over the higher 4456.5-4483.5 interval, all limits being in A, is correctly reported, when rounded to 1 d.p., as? -16.1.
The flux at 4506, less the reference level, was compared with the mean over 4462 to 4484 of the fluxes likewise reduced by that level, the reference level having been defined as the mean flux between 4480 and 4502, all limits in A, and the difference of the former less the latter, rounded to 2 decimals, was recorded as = 0.62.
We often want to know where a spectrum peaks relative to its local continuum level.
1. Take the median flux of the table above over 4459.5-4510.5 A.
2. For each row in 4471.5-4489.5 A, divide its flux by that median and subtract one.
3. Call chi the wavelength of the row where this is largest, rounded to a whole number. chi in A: 4488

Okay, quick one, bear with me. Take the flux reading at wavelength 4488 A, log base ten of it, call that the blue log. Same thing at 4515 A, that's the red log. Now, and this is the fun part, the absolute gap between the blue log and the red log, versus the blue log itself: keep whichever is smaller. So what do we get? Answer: 0.007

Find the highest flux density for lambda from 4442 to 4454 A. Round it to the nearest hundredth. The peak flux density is 18.04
